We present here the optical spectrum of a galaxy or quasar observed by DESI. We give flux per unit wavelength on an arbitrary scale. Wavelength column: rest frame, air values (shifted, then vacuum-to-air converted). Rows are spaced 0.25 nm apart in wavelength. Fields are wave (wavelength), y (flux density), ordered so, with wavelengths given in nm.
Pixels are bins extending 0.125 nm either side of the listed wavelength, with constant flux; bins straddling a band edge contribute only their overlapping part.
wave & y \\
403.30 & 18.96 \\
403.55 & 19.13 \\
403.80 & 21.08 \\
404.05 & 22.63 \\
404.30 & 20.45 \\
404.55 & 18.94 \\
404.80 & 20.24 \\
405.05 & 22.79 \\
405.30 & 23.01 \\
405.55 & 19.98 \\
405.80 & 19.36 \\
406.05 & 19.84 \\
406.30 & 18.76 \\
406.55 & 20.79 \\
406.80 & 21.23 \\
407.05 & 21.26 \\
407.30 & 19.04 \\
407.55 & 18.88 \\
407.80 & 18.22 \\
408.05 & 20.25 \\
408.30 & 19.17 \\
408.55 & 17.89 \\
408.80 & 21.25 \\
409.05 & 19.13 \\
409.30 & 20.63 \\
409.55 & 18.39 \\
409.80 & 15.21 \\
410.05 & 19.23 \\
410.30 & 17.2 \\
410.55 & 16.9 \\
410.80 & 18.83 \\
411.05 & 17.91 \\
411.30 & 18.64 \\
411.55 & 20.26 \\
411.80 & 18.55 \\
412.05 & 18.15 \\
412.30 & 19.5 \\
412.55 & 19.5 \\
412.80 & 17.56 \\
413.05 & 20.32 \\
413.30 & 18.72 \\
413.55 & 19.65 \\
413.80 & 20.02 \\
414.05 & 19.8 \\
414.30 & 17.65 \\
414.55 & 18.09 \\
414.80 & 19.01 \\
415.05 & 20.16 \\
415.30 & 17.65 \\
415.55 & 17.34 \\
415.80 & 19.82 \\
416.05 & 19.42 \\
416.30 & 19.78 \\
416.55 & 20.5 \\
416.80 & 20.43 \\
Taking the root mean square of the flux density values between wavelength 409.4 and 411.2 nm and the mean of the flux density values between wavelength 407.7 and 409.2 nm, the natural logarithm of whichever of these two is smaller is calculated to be 2.87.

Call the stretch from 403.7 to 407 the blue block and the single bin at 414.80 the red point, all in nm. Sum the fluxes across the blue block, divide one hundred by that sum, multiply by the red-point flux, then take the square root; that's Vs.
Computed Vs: 2.66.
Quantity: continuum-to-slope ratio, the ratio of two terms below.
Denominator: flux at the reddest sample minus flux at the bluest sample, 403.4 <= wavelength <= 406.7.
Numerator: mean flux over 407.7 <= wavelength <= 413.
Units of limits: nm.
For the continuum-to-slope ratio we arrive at 11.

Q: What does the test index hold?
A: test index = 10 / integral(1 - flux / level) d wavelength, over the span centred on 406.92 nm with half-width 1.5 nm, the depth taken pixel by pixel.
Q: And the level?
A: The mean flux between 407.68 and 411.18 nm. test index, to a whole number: -54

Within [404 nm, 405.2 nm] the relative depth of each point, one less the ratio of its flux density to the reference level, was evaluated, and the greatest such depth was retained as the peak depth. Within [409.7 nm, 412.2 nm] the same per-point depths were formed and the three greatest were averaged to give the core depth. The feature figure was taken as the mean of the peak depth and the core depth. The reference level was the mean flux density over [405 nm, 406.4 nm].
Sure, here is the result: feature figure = 0.14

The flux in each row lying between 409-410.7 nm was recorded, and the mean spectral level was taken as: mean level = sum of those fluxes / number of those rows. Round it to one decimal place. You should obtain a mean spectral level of 18.1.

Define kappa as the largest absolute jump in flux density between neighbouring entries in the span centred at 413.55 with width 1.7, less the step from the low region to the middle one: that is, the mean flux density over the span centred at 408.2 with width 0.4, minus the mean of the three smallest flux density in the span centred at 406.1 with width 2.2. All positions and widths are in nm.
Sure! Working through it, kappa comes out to 2.4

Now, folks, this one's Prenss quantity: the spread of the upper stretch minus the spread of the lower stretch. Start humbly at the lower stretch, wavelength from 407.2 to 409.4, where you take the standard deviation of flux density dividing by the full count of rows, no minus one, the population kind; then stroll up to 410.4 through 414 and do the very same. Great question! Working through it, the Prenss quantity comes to 0.0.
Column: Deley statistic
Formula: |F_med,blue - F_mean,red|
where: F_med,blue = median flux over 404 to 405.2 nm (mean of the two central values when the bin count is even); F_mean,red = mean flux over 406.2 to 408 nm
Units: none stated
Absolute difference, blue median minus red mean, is 0.7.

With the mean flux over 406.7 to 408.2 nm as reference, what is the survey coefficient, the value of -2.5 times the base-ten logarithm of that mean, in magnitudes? -3.24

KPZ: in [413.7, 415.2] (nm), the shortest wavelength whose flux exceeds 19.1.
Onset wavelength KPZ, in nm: 413.80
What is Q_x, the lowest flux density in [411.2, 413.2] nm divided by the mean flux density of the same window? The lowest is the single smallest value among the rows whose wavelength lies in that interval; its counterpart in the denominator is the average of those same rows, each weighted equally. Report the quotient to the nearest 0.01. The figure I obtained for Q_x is 0.92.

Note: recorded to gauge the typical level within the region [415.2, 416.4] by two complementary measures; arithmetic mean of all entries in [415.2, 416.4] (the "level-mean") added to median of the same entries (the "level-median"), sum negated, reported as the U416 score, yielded -38.2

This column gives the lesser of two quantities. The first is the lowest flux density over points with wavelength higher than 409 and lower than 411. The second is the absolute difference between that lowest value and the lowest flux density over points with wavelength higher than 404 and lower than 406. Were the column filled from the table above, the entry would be 4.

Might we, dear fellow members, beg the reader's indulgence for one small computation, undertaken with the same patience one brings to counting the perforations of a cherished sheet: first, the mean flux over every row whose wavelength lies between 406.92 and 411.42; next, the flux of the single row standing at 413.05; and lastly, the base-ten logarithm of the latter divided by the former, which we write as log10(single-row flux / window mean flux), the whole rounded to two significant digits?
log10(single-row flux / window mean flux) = 0.034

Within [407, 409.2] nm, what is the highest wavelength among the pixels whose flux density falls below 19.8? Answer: 409.05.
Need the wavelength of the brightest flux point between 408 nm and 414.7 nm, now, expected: 408.80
